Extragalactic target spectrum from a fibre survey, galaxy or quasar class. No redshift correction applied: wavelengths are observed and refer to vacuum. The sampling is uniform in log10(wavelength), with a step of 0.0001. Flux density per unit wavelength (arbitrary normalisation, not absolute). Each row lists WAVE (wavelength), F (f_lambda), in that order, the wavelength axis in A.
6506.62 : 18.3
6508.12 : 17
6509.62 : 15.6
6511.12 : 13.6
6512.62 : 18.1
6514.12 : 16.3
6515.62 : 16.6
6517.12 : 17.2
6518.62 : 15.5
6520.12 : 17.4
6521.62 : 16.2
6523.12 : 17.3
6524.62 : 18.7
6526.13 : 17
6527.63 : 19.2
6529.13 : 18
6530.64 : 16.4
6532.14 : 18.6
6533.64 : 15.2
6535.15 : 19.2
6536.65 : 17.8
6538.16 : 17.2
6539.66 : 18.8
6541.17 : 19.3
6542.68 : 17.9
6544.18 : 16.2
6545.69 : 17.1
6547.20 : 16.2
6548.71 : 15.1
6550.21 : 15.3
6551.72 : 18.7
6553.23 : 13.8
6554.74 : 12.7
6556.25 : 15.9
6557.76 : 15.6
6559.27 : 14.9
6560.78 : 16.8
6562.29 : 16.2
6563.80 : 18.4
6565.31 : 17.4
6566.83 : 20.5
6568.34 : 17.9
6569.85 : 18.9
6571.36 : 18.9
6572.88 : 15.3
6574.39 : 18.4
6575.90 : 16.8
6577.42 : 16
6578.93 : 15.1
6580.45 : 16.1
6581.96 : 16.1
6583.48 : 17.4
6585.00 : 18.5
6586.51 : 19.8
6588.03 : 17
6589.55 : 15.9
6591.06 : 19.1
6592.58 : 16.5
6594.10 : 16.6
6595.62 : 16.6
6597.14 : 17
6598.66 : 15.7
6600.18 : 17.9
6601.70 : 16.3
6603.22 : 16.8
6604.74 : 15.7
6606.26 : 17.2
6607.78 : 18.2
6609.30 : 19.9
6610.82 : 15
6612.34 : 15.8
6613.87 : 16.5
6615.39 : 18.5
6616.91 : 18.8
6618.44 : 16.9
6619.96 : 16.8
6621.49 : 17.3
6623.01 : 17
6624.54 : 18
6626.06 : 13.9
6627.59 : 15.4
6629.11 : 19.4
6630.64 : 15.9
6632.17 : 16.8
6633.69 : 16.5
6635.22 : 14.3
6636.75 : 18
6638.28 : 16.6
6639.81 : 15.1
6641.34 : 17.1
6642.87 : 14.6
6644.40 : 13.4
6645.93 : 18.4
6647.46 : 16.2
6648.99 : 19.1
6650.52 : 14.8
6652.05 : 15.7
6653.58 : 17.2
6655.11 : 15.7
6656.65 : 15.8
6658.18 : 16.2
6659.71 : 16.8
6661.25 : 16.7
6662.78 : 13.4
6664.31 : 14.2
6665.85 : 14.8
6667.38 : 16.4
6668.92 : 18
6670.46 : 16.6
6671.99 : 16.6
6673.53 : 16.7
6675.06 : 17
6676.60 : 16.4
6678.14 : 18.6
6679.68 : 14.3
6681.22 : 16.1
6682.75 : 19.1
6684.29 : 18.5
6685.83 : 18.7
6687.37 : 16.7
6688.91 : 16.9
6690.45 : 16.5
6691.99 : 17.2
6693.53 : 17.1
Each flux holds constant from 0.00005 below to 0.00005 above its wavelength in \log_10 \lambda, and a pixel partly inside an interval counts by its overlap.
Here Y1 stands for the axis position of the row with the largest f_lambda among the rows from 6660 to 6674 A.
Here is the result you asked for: 6668.92 A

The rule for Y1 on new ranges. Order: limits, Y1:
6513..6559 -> 6541.17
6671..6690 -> 6682.75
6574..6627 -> 6609.30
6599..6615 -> 6609.30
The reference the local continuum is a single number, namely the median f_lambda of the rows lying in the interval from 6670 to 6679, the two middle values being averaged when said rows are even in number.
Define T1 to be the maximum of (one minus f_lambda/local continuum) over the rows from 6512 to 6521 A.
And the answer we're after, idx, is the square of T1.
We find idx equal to 0.005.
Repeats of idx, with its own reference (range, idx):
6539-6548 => 0.001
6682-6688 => 0.000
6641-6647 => 0.038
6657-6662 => 0.001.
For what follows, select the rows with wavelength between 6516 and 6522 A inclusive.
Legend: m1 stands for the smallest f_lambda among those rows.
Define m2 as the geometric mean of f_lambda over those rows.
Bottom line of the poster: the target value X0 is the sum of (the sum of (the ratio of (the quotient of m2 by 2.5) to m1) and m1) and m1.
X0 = 31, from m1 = 15.5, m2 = 16.6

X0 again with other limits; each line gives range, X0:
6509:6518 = 28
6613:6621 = 33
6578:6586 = 31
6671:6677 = 33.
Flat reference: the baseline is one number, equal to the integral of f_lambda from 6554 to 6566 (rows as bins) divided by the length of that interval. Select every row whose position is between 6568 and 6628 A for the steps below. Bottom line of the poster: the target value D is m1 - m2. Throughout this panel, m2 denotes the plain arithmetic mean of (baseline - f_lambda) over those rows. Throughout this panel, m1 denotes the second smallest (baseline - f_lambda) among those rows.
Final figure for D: -2.76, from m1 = -3.8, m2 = -1.0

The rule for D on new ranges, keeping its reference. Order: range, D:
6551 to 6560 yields -0.63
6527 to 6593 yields -2.71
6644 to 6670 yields -2.35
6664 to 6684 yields -2.08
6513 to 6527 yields -0.49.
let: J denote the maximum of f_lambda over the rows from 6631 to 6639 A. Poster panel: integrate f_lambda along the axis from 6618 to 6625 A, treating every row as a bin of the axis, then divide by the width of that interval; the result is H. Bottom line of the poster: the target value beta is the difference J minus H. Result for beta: 0.8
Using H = 17.2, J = 18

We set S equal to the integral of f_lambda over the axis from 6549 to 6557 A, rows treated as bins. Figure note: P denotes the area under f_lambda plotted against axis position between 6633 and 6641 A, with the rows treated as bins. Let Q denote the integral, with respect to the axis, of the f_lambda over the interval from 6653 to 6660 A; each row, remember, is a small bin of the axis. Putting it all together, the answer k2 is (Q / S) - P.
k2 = -128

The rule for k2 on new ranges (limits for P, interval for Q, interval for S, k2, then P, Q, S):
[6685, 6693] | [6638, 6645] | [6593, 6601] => -137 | 138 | 107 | 134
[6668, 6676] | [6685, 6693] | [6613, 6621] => -135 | 136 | 138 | 140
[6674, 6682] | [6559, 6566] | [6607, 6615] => -131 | 132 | 118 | 137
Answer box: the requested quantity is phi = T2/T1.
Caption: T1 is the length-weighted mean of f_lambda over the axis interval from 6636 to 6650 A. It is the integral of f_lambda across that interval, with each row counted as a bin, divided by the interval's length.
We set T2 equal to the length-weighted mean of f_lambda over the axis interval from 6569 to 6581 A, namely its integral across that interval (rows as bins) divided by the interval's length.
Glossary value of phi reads 1.03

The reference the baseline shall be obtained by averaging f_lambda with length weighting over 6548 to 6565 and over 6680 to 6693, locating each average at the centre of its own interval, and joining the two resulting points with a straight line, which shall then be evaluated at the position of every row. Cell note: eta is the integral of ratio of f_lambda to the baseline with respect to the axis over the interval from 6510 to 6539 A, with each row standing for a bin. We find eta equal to 32.2 A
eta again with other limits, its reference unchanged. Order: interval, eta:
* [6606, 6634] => 28.8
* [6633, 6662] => 27.8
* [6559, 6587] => 30.4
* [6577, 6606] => 30.1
